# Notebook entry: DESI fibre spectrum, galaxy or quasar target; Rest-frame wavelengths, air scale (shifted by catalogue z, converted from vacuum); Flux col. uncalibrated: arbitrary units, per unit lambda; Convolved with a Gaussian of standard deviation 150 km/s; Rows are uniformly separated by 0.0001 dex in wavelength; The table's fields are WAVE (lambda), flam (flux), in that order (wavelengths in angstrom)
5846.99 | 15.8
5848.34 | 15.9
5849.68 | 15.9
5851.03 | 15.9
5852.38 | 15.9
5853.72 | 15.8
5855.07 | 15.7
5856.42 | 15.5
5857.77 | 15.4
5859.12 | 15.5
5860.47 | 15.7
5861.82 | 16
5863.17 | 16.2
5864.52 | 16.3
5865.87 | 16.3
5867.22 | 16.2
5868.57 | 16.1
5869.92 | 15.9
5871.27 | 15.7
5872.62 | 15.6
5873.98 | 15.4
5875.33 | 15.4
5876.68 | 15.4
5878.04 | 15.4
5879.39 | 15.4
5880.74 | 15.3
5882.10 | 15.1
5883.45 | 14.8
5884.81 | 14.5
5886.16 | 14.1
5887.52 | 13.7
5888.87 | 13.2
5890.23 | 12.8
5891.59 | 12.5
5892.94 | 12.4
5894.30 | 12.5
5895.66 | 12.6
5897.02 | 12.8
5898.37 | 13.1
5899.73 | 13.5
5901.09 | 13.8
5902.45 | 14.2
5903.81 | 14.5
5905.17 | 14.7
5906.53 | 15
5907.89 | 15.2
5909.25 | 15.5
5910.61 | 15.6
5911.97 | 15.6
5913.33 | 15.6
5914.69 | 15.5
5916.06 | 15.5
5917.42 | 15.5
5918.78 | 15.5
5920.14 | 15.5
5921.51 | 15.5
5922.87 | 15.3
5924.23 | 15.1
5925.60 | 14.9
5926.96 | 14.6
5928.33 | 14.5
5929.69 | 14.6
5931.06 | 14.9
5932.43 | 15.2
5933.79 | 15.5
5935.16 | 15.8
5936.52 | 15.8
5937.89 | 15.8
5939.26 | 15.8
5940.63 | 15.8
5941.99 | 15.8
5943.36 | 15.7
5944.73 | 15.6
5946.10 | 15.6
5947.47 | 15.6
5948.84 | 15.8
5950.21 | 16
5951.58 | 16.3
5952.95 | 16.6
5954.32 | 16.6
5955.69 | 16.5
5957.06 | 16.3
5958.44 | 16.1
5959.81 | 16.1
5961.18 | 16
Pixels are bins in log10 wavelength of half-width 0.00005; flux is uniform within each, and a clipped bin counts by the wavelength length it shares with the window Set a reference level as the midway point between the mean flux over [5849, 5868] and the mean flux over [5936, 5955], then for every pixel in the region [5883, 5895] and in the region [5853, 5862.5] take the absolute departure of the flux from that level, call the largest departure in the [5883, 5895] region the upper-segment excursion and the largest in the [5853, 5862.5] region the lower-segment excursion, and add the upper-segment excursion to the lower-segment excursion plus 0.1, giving 4.1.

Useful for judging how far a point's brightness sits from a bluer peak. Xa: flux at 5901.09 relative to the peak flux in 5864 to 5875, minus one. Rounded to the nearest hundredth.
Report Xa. -0.15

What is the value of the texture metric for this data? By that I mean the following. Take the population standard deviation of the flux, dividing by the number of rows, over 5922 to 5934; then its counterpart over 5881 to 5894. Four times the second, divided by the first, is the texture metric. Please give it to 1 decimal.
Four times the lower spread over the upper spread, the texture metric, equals 11.6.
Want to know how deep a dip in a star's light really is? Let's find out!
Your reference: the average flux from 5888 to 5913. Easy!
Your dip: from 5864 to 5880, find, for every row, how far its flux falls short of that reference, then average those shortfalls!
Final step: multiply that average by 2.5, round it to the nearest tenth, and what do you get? -4.7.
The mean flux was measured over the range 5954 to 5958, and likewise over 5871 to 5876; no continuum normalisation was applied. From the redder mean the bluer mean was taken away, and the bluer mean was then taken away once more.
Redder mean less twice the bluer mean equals -14.6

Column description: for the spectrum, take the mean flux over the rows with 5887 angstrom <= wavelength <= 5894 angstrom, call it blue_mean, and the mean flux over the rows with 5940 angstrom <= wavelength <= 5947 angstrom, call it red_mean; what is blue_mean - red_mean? -2.8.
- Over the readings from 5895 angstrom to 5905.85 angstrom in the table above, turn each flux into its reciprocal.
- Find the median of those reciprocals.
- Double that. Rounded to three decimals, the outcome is 0.147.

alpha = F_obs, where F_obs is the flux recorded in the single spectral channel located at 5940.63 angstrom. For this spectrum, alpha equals 15.8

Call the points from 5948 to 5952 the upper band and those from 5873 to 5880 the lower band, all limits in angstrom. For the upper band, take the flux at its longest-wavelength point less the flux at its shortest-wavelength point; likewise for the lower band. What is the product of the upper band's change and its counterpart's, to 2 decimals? 0.00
